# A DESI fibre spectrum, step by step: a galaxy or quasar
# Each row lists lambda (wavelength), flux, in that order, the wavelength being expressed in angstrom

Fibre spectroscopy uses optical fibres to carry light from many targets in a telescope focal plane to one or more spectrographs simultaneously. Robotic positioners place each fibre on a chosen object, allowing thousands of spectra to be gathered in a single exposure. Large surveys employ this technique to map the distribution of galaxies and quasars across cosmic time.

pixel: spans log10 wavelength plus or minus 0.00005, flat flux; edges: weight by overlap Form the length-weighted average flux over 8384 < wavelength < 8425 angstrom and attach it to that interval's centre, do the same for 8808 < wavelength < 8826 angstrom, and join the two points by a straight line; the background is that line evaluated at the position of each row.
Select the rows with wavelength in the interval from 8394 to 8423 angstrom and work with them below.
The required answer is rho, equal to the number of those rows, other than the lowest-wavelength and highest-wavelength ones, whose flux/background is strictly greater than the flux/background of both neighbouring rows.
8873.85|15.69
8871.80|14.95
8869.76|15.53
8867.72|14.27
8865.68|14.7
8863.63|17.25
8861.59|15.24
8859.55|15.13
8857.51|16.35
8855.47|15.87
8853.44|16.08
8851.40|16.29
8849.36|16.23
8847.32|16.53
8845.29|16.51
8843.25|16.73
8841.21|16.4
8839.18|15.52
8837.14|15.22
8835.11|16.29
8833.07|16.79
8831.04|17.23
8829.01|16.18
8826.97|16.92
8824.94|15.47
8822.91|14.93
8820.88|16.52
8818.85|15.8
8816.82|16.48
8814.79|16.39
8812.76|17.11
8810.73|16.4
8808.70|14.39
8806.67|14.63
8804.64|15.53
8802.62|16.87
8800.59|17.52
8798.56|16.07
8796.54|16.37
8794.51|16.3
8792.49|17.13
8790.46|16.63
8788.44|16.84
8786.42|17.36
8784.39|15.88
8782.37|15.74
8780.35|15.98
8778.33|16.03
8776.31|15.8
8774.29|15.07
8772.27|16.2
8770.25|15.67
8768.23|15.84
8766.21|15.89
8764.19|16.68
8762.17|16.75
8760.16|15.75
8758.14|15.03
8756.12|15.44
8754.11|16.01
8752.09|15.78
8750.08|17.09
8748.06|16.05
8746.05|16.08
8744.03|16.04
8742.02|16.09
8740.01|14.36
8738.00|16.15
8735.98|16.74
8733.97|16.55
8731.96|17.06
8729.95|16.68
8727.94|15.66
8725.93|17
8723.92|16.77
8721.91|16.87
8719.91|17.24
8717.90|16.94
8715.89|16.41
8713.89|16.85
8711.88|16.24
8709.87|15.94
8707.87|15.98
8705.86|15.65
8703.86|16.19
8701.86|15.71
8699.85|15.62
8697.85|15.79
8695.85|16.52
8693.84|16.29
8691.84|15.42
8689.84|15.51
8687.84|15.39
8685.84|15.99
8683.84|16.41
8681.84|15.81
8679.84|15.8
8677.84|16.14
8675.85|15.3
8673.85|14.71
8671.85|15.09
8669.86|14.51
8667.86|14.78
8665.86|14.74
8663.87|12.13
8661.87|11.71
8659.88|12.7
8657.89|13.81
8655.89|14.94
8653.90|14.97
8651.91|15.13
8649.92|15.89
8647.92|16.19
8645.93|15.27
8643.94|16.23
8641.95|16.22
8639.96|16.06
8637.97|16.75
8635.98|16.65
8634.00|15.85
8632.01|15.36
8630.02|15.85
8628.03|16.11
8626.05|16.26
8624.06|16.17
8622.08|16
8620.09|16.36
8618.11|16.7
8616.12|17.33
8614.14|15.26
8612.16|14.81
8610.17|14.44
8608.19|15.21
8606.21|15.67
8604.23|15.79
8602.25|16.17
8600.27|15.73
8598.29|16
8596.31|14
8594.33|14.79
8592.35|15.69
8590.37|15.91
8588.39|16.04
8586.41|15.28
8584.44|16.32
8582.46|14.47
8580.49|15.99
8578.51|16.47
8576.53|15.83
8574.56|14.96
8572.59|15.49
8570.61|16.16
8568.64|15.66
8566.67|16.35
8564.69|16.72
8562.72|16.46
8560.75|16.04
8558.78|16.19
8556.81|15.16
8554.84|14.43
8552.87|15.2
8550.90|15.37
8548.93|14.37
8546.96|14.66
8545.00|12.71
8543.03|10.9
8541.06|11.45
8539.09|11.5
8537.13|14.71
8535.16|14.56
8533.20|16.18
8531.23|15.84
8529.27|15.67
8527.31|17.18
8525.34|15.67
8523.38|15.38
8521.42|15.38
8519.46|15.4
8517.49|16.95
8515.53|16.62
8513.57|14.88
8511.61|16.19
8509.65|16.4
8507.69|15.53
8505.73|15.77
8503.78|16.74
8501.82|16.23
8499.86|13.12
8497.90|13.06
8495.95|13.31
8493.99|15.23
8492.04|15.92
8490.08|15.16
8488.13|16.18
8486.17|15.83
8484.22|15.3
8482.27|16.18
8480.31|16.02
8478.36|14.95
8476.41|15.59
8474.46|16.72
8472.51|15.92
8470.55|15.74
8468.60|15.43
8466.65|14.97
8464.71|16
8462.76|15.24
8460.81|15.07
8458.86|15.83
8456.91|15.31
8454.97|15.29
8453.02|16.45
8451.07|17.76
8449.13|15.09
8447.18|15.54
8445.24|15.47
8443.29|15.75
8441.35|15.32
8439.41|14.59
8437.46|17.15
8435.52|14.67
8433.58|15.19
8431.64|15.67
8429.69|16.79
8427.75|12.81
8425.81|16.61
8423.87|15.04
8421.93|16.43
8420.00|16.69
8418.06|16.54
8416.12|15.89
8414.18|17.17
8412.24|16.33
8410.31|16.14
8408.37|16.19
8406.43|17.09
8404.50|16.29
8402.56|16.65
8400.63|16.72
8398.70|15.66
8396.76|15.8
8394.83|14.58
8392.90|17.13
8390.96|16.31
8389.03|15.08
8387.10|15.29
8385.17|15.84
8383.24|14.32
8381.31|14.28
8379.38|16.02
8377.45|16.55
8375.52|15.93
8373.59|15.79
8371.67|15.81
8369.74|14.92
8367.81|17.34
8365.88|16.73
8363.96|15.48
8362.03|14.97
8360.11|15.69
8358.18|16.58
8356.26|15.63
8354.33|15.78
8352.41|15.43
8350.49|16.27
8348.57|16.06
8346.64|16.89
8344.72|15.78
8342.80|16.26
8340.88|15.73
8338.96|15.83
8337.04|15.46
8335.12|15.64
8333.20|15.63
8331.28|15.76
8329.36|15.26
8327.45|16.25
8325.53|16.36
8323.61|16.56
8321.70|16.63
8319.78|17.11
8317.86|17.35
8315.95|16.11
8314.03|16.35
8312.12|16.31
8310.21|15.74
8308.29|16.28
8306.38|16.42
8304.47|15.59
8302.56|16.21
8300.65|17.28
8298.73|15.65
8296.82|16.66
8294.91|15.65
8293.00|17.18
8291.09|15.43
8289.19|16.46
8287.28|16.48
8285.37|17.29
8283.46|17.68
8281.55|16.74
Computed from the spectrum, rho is 5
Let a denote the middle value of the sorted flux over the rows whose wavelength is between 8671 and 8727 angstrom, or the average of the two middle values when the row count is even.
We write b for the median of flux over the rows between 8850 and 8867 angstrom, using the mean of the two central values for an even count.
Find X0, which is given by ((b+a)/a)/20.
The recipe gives 0.1000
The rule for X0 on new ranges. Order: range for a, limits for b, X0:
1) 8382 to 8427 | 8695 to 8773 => 0.0994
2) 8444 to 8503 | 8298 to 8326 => 0.1027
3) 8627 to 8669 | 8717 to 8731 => 0.1049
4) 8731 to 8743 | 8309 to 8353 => 0.0993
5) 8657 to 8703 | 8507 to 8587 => 0.1004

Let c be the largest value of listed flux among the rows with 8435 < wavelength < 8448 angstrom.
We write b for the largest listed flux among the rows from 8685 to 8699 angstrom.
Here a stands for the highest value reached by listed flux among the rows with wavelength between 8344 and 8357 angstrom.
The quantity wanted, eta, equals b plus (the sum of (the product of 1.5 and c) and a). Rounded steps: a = 16.89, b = 16.52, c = 17.15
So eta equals 59.1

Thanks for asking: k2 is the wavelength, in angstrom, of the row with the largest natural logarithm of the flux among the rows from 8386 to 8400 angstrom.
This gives 8392.90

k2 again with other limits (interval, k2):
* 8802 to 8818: 8812.76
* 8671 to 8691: 8683.84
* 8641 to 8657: 8643.94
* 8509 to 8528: 8527.31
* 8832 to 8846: 8833.07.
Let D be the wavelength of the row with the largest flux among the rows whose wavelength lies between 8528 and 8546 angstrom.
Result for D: 8533.20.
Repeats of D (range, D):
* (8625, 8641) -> 8637.97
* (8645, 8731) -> 8719.91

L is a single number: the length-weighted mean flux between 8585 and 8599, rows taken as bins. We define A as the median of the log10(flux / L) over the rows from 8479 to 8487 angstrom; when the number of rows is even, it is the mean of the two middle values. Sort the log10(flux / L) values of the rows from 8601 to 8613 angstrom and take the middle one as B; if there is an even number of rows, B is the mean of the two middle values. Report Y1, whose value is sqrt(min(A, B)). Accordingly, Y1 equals 0.033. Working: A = 0.015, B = 0.001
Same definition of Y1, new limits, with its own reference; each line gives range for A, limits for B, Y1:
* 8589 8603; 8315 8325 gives 0.096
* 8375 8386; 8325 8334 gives 0.100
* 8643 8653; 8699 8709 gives 0.093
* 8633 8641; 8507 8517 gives 0.147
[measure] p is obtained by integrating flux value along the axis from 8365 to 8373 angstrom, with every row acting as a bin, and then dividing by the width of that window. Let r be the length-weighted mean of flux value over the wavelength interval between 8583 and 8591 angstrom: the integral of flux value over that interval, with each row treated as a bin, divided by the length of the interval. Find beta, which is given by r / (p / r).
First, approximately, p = 16.2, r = 15.8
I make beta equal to 15.4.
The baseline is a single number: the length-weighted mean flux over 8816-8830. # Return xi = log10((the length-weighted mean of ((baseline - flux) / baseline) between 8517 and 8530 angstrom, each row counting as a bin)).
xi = -2.12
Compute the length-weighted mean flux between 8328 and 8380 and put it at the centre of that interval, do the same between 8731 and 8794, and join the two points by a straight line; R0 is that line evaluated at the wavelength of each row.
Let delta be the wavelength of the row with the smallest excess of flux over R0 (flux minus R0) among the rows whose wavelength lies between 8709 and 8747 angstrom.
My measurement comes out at 8740.01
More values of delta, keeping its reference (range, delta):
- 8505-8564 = 8543.03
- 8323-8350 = 8329.36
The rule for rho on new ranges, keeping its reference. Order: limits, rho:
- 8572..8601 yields 4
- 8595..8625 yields 3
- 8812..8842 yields 4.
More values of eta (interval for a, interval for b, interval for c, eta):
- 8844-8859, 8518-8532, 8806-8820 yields 59.4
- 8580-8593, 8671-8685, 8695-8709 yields 57.5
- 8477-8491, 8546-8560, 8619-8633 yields 56.9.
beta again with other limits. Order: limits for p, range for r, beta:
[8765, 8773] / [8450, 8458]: 16.5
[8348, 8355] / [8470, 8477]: 16.1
